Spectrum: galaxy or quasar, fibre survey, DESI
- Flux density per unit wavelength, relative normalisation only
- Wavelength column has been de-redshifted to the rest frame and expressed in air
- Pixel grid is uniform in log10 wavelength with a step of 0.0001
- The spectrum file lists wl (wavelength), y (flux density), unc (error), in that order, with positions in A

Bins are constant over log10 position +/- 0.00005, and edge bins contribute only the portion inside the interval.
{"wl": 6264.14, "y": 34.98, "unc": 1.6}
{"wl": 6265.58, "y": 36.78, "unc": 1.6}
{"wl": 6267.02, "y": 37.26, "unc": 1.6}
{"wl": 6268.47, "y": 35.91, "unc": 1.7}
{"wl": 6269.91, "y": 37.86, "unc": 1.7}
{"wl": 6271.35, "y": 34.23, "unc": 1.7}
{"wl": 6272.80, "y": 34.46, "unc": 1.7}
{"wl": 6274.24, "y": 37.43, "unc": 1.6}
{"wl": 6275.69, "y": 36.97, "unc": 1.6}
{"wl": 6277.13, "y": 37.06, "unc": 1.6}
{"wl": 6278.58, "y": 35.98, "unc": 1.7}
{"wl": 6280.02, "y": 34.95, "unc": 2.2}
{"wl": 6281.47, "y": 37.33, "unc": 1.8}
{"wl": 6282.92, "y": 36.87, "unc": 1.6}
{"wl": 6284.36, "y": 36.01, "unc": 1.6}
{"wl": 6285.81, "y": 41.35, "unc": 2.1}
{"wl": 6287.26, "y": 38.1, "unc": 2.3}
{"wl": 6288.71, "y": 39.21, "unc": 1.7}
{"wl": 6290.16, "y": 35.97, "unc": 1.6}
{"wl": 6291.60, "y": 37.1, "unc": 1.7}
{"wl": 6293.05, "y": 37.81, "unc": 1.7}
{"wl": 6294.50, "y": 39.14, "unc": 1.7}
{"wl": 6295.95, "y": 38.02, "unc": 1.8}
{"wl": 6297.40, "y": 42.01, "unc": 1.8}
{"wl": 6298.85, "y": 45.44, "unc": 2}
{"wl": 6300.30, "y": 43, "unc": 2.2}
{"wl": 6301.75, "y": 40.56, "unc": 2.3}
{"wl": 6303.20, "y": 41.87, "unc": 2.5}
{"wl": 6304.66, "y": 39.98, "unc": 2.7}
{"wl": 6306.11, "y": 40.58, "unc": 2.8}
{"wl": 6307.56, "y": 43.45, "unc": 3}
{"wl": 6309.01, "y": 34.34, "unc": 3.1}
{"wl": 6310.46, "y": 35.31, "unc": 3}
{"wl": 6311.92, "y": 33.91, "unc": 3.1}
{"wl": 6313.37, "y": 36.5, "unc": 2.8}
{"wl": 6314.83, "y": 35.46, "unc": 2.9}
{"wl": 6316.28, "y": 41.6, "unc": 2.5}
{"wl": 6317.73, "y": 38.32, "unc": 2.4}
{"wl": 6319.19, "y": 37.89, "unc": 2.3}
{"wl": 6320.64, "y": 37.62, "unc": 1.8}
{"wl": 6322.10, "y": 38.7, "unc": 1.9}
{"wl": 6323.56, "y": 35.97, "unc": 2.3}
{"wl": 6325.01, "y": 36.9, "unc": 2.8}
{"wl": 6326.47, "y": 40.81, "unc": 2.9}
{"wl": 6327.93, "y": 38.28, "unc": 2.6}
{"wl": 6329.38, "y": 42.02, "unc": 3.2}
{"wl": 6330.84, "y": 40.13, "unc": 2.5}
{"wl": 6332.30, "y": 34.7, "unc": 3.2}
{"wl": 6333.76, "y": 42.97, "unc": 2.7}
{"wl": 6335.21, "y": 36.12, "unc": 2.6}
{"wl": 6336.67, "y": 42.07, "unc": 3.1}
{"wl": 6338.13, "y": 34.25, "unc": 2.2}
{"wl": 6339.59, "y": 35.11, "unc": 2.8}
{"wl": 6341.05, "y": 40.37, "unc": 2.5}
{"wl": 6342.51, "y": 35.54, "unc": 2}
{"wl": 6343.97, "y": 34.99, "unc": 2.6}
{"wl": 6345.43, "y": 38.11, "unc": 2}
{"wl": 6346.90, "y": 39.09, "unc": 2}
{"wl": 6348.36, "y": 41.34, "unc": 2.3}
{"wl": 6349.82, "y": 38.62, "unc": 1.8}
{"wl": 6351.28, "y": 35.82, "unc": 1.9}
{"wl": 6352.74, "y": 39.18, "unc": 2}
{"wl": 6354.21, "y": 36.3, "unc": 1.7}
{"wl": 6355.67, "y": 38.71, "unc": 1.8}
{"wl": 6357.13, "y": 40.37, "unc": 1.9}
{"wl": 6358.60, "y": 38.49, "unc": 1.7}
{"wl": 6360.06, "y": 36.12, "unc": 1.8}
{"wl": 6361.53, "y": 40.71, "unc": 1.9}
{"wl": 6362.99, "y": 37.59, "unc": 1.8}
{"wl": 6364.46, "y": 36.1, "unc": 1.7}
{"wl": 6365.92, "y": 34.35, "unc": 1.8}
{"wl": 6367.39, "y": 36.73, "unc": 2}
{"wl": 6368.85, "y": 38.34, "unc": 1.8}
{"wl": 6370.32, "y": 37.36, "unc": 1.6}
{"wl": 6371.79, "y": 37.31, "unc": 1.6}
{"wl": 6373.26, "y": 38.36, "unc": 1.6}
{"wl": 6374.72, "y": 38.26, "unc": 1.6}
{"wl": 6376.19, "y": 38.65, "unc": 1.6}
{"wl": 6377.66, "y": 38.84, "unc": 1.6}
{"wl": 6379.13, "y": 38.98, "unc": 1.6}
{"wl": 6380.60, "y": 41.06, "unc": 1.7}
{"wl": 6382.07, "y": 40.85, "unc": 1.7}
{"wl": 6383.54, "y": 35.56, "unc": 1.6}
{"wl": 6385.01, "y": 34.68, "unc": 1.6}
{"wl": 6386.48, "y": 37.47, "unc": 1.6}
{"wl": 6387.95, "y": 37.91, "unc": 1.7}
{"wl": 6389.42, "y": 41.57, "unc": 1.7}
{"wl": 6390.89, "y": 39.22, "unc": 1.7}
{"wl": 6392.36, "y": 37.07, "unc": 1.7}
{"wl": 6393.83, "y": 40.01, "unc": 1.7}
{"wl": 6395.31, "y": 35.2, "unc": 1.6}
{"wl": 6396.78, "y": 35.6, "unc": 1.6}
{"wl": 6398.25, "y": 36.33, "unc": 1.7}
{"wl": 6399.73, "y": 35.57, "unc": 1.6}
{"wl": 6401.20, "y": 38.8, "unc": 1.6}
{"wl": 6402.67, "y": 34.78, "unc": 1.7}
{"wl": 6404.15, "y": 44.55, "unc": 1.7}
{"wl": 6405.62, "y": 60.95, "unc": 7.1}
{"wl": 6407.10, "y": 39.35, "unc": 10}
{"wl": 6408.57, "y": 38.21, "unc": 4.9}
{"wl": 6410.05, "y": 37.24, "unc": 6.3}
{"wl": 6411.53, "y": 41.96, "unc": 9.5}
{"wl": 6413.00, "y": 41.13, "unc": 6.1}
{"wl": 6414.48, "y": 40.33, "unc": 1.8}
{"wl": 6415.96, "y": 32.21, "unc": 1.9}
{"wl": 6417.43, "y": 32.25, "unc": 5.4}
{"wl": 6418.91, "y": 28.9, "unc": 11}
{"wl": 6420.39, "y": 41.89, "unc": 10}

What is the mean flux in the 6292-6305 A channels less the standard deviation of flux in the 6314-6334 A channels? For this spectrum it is 38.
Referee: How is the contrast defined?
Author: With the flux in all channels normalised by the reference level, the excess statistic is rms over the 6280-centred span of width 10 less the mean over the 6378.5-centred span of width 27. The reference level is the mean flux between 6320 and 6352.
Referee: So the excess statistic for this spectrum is -0.04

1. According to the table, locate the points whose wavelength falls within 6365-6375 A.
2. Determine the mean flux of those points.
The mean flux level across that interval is 37.2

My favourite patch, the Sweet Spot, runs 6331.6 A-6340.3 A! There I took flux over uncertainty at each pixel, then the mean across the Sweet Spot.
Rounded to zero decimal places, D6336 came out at 14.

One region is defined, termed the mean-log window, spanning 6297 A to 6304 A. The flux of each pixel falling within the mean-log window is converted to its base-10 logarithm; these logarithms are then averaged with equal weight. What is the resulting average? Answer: 1.63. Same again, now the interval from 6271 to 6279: 1.56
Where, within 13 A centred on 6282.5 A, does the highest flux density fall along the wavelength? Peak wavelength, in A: 6285.81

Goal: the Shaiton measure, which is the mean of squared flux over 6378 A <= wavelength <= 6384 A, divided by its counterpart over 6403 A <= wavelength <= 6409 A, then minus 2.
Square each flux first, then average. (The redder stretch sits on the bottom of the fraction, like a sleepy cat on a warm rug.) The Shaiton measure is -1.3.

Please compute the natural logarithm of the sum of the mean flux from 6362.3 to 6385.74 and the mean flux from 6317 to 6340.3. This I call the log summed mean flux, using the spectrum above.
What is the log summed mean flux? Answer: 4.330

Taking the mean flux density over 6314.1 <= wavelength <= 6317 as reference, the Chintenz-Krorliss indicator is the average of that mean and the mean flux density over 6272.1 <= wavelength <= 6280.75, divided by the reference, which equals 0.97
